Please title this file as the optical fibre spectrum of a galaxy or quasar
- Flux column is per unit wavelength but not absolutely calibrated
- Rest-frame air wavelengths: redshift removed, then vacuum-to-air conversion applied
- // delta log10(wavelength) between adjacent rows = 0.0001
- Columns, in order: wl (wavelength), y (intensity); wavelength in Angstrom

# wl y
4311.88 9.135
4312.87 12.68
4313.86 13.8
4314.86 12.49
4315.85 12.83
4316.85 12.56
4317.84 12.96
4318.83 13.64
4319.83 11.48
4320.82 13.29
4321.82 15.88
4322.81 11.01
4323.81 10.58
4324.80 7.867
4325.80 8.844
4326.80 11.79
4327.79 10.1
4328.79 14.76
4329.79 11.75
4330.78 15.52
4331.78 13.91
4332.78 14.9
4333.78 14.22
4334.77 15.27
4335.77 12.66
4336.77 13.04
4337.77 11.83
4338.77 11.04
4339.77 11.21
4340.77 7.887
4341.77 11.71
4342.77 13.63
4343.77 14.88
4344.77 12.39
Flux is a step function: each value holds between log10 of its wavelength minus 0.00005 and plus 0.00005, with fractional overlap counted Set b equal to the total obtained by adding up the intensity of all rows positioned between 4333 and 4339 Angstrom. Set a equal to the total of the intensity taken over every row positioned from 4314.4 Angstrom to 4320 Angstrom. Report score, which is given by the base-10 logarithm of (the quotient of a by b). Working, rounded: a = 76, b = 78.1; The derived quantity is -0.012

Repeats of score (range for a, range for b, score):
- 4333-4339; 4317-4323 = -0.001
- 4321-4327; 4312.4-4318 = -0.069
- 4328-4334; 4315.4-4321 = 0.045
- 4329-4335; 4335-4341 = 0.102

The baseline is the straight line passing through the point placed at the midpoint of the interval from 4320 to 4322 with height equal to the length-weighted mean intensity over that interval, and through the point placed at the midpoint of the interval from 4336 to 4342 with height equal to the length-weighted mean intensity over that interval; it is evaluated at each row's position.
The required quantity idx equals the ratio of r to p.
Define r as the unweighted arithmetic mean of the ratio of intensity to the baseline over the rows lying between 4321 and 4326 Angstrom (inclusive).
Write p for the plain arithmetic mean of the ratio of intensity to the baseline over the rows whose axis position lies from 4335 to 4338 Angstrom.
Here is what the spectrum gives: 0.74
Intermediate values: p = 1.09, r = 0.80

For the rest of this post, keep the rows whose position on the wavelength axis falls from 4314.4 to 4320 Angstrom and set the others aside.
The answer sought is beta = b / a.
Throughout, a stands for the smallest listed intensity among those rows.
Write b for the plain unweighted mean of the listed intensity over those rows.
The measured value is 1.10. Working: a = 11.48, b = 12.7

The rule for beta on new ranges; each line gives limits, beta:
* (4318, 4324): 1.20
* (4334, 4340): 1.13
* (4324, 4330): 1.38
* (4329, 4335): 1.21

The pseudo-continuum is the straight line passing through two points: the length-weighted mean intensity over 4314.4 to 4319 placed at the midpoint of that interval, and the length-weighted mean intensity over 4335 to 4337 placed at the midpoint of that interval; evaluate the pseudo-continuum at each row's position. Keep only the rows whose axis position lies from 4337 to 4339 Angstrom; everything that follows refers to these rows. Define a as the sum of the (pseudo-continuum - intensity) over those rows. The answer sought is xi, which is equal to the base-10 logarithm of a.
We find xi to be 0.54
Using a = 3.5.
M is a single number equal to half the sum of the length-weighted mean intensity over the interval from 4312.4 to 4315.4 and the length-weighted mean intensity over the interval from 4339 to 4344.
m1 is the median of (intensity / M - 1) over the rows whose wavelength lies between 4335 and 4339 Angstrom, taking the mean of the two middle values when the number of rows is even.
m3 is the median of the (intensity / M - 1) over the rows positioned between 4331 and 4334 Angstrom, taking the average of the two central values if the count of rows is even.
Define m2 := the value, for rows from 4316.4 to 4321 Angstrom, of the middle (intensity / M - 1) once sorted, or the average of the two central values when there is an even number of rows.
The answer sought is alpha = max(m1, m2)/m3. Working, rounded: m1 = -0.01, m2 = 0.052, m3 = 0.15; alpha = 0.3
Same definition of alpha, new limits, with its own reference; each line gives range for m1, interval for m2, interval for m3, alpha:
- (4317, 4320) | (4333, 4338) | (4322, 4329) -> -0.4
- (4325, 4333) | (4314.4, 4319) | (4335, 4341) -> -0.7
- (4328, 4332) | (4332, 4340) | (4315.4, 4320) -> 4.0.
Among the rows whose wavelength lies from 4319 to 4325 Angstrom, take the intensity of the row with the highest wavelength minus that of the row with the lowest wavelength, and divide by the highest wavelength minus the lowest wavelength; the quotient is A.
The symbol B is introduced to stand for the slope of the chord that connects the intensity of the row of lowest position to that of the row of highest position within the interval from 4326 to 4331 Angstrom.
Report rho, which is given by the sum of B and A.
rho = 0.2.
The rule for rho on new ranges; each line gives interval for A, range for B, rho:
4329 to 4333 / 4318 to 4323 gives 0.4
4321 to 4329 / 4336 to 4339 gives -1.2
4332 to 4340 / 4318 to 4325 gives -1.5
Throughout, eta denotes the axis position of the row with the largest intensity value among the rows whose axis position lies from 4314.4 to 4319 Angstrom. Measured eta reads 4318.83 Angstrom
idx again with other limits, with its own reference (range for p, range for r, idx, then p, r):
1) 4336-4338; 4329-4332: 1.02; 1.09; 1.11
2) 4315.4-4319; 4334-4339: 1.23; 0.90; 1.11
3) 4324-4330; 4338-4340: 1.19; 0.84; 1.00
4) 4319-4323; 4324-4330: 0.90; 0.93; 0.84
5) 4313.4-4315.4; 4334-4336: 1.35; 0.88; 1.19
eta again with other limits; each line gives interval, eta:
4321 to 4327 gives 4321.82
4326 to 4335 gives 4330.78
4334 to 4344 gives 4334.77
